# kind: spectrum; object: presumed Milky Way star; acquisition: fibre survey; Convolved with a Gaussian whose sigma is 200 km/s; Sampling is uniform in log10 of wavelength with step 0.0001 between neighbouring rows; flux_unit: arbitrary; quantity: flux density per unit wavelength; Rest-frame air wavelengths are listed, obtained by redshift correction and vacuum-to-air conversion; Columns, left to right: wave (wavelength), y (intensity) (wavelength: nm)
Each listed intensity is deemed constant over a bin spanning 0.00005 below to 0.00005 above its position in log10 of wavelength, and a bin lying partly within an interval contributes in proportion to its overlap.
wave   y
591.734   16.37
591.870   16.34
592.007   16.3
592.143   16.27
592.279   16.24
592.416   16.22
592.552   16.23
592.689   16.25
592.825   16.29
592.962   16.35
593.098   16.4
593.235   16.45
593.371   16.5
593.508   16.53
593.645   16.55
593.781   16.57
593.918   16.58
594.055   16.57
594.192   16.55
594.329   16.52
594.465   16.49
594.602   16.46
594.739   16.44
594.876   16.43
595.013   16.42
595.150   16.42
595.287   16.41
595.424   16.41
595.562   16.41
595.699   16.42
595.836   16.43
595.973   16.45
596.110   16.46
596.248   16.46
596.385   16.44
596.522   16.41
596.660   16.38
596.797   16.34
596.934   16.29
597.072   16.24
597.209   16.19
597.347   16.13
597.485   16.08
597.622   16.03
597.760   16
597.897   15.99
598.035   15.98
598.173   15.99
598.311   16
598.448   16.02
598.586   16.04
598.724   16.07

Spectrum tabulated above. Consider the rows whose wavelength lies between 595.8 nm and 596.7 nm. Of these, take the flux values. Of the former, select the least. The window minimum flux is 16.38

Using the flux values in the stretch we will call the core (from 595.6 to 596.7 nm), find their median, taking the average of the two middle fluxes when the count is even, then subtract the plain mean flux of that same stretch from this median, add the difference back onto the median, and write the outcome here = 16.44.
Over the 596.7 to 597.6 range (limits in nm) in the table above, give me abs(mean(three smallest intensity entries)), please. 16.13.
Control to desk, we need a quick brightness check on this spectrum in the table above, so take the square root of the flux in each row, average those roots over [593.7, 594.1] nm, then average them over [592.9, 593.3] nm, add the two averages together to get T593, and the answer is 8.12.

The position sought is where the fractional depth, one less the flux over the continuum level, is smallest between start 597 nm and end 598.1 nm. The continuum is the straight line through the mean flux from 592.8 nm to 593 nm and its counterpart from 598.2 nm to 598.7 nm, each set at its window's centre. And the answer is 597.072 nm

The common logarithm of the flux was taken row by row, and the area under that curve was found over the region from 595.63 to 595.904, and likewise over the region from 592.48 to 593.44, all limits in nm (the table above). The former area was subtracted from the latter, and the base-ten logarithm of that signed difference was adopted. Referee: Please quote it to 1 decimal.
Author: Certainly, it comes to -0.1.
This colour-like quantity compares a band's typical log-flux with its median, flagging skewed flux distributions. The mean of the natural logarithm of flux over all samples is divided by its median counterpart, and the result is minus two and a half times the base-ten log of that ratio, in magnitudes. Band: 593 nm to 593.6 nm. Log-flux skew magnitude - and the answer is 0.0001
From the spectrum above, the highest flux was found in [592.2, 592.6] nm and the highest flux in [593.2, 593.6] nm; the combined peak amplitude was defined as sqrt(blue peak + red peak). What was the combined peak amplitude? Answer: 5.72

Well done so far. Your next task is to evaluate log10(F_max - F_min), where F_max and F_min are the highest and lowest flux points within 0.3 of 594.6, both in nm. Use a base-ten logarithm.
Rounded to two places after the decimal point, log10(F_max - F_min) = -1.05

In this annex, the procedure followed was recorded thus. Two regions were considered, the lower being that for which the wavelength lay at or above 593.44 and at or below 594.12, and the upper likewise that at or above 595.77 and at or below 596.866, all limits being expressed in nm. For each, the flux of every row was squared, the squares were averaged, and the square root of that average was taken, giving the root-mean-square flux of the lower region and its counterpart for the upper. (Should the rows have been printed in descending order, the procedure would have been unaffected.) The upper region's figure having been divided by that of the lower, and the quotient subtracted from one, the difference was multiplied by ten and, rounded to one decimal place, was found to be 0.1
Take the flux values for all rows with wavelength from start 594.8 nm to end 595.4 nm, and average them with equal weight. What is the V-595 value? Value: 16.4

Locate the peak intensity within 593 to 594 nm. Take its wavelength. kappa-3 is 593.918 nm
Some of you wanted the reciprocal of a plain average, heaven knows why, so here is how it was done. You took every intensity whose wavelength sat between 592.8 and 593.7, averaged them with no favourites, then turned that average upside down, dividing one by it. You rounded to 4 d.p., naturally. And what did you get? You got 0.0608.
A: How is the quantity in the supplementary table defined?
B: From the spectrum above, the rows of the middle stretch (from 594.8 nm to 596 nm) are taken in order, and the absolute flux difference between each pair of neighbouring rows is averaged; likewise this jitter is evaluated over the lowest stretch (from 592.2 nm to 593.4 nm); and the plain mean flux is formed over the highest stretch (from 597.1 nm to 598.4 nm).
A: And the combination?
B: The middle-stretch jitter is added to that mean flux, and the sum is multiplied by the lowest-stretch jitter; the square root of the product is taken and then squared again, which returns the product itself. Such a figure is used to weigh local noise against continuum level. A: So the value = 0.60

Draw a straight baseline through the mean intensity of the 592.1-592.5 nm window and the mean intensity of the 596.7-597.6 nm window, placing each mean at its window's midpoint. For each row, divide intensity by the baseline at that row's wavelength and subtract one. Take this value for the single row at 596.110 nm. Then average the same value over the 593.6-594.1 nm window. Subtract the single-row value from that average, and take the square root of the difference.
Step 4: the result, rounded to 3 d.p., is 0.076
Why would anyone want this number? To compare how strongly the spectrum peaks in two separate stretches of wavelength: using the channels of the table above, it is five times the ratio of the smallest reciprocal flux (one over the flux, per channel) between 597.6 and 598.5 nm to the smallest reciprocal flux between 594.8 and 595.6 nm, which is 5.12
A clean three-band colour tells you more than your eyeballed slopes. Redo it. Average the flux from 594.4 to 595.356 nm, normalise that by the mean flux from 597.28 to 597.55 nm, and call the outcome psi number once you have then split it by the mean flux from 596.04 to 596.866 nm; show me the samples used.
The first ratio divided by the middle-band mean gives 0.0622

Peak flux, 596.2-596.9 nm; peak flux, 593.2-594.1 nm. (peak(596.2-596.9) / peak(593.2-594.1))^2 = 0.99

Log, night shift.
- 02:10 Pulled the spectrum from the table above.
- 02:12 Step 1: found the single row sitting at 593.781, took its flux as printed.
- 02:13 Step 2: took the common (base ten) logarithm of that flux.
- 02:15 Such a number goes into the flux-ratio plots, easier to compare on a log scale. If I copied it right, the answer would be 1.22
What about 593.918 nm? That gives 1.22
